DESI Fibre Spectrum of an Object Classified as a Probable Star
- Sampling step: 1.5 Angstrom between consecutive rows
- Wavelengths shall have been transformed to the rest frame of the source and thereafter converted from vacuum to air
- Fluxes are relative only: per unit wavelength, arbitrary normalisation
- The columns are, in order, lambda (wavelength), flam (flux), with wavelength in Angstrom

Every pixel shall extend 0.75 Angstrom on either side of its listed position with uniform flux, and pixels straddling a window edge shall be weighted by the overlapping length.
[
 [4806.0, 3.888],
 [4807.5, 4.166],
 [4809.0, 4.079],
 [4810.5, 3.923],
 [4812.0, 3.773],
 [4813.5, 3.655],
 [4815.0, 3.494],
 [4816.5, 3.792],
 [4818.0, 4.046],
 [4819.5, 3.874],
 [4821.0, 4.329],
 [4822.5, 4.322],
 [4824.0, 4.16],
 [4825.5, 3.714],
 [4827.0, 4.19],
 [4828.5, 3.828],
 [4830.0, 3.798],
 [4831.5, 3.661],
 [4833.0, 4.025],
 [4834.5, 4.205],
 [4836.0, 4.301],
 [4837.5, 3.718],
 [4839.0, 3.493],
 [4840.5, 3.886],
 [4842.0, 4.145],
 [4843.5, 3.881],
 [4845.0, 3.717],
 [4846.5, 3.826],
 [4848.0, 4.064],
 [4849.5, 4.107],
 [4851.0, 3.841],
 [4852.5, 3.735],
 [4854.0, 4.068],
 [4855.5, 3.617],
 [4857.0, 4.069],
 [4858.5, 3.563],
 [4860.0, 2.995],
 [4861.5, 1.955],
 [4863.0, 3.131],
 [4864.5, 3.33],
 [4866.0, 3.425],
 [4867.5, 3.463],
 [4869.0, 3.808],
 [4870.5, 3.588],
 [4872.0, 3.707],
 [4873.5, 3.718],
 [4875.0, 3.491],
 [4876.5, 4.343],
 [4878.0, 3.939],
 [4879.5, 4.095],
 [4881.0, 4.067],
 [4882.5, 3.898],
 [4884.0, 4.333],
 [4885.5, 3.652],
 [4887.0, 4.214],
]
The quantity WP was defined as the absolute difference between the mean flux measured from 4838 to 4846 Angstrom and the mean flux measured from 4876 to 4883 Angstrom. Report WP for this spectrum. 0.24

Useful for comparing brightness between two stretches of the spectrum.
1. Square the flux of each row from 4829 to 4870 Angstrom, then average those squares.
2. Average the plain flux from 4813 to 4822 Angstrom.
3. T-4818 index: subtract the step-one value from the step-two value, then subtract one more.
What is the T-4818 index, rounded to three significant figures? -11.0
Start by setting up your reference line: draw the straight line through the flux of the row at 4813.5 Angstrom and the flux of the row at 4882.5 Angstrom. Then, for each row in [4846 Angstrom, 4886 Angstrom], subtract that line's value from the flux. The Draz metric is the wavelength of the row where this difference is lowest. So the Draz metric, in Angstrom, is 4861.5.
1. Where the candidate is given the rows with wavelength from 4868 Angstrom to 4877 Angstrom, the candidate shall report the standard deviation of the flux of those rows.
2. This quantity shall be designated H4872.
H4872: 0.3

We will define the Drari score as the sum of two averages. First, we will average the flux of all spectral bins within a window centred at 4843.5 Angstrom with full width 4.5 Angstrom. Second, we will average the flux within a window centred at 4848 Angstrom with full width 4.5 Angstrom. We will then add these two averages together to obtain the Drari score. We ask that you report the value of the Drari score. 7.9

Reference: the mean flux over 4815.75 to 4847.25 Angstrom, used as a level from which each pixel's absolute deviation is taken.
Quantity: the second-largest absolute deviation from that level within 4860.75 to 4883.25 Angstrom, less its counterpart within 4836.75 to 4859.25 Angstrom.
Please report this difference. 0.43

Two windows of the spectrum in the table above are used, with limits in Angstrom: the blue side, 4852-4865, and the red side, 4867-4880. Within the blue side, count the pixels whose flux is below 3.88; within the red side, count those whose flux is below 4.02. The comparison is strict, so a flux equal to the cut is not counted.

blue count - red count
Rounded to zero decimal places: 0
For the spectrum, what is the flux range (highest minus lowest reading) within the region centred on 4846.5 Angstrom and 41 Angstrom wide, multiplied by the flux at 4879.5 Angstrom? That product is 9.6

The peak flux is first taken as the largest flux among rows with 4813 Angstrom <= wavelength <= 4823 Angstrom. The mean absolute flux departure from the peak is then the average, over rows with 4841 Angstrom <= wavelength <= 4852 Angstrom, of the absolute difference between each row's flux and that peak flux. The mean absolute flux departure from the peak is 0.39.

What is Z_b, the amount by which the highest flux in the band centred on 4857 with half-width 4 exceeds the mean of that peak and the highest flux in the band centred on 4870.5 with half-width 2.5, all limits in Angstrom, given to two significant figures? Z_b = 0.13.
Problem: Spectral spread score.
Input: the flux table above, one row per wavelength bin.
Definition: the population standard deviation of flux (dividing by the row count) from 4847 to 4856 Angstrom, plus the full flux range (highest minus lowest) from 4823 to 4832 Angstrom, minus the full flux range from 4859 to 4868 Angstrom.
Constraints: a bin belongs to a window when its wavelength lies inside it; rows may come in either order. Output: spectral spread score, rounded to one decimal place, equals -0.8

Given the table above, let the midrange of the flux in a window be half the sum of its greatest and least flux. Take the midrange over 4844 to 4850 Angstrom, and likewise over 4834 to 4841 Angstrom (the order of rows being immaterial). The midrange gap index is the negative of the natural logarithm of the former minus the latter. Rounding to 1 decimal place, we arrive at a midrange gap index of 4.2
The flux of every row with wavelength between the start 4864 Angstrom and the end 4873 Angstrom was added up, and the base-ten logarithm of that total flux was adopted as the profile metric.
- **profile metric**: 1.33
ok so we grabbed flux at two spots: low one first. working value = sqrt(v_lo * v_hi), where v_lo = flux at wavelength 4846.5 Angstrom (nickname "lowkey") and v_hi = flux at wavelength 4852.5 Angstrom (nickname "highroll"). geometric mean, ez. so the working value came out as 3.78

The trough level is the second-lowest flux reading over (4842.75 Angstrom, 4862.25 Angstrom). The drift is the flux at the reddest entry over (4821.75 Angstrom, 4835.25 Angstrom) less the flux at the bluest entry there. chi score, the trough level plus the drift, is 2.9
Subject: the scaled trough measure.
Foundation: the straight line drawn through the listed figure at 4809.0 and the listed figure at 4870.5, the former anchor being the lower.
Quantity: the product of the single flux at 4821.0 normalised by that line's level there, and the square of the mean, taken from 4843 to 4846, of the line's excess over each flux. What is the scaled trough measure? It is 0.000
